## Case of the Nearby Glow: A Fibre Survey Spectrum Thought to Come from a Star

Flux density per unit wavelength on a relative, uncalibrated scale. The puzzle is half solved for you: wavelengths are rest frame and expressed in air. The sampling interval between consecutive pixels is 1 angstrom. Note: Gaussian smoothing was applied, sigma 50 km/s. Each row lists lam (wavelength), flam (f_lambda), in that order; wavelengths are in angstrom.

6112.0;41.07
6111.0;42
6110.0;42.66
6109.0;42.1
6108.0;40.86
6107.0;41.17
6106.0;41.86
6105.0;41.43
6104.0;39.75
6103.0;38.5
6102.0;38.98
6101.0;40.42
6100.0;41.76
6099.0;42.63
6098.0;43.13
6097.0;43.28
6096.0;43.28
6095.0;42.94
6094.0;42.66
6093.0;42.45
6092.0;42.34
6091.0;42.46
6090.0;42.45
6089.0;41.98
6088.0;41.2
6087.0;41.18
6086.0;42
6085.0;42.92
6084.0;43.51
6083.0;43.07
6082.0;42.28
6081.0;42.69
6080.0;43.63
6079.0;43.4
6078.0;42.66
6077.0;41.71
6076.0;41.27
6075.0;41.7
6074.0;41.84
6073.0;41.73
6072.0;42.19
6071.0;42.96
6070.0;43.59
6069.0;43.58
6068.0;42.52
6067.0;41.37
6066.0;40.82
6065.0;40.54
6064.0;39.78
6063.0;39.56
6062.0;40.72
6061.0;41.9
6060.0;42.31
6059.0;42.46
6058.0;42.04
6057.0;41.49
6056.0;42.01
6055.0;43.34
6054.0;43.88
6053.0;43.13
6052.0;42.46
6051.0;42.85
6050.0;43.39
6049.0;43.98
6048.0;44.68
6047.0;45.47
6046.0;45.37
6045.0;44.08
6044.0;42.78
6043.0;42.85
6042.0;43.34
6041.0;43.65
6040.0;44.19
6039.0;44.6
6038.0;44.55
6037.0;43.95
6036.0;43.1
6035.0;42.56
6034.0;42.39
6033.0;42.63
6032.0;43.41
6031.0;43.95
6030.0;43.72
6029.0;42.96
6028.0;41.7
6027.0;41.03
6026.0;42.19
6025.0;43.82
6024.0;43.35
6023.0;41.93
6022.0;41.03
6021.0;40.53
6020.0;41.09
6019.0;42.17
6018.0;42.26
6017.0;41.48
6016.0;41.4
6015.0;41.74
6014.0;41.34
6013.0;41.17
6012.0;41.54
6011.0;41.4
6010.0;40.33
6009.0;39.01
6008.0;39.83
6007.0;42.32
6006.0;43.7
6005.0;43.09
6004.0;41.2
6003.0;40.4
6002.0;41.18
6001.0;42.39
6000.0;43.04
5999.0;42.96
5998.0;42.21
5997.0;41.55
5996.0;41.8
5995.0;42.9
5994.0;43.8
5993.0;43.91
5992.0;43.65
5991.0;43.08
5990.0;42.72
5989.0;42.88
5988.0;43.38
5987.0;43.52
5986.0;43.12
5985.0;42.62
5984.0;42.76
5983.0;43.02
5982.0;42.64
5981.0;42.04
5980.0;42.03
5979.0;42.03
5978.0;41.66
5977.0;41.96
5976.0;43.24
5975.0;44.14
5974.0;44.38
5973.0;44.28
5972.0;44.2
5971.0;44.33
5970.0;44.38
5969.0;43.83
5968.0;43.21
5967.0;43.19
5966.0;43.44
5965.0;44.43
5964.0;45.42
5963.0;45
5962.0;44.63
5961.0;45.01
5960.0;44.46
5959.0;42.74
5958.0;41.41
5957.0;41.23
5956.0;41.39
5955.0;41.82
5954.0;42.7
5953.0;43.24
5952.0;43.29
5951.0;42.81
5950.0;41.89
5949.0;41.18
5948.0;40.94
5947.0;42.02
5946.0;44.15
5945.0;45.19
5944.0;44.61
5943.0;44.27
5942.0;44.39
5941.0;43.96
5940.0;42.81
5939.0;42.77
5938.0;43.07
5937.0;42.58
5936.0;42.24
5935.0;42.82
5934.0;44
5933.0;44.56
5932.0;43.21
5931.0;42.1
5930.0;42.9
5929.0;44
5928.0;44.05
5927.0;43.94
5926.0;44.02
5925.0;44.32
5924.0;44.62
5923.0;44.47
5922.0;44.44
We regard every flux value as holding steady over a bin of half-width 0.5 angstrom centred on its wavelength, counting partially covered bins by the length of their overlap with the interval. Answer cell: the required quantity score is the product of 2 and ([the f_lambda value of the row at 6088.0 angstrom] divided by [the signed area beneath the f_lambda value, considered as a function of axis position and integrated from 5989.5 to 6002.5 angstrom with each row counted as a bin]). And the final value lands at 0.1484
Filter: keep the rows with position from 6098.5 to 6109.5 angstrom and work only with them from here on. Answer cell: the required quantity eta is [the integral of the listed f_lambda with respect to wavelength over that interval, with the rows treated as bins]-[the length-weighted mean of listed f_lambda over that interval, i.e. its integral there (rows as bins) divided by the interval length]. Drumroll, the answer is 409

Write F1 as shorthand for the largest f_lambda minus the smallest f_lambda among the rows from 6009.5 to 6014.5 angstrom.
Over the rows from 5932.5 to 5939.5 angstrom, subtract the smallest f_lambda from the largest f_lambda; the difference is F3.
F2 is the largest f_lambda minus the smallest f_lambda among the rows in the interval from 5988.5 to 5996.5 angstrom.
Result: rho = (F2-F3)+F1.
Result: 1.0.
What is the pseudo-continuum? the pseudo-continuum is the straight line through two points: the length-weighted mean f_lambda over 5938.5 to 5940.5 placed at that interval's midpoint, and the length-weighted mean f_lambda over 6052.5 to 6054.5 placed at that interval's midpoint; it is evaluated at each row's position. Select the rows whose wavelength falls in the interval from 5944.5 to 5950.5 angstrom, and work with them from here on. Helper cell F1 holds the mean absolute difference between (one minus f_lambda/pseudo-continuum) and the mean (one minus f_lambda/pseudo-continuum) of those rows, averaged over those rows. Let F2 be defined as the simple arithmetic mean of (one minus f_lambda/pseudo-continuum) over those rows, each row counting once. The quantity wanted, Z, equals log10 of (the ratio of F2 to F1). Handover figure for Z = -0.7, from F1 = 0.033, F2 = 0.006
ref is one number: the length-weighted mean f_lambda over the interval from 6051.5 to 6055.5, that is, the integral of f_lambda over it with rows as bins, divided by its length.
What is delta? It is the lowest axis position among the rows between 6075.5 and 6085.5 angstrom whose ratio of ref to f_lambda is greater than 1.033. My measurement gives 6076.0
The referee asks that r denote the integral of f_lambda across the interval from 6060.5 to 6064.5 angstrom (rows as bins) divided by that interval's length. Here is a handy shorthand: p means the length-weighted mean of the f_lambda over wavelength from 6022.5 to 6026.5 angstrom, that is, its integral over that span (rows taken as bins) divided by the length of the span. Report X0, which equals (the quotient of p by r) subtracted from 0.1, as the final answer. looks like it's -0.958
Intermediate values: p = 42.8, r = 40.5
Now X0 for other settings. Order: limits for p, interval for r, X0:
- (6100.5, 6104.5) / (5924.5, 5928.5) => -0.794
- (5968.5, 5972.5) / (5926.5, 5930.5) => -0.911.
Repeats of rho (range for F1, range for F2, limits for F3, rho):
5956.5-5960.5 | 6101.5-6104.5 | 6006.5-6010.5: 1.2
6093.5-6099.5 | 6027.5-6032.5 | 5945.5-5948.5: -0.3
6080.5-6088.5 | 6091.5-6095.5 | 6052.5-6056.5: 1.1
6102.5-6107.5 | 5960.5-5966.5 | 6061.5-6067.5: 3.5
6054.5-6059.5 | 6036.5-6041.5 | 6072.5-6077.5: 2.2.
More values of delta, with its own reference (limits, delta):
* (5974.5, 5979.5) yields 5978.0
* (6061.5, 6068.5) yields 6062.0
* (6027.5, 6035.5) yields 6028.0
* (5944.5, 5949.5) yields 5948.0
